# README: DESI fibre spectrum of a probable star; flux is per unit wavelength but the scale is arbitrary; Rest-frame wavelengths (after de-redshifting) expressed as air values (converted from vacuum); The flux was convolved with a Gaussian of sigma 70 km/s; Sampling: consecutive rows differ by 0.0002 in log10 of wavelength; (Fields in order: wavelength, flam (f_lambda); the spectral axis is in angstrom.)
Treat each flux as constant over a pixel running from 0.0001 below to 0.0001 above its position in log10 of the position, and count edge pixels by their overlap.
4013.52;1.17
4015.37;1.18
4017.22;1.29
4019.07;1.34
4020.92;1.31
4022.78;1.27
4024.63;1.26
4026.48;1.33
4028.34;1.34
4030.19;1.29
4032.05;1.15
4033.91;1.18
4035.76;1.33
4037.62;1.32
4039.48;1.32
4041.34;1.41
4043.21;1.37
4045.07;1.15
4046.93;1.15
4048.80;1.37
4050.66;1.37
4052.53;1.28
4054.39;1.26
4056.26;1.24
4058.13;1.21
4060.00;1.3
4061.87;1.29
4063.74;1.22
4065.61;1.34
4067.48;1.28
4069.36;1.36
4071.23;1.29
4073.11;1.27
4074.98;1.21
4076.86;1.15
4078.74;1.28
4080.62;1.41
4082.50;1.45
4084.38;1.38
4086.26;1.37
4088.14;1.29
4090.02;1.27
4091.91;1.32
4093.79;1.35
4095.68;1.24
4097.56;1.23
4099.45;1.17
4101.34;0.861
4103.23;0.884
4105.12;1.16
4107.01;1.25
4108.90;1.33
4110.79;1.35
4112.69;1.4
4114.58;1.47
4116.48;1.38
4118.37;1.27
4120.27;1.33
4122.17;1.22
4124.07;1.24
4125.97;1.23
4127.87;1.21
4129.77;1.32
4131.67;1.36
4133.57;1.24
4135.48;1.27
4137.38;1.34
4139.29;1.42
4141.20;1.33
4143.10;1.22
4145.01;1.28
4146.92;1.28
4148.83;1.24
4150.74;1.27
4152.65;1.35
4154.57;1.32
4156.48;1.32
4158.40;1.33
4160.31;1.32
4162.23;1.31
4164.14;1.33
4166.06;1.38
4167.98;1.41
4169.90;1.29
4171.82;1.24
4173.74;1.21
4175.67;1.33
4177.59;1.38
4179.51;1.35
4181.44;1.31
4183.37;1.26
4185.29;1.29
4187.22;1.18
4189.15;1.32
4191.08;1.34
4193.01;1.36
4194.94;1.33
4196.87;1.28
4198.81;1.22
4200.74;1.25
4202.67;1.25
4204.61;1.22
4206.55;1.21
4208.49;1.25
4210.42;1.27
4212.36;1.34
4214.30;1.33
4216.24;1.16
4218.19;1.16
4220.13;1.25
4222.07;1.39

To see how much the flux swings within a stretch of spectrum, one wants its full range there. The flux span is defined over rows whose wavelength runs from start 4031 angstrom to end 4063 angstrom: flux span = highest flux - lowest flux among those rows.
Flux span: 0.260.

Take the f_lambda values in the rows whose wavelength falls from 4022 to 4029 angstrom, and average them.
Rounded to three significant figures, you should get 1.30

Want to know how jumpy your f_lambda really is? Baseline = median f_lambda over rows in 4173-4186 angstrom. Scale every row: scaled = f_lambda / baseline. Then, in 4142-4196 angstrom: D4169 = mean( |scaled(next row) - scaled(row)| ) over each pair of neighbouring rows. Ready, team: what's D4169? 0.034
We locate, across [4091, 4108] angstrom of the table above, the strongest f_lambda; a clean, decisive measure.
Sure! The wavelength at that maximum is 4093.79 angstrom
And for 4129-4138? 4131.67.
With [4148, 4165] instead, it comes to 4152.65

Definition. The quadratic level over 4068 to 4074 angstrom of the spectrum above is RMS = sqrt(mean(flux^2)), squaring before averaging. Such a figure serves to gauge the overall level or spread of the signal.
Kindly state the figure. 1.31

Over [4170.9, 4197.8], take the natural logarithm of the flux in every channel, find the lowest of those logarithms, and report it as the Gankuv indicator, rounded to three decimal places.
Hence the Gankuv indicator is 0.166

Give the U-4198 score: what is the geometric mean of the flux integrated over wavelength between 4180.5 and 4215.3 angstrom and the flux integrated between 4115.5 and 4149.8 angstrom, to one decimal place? 44.3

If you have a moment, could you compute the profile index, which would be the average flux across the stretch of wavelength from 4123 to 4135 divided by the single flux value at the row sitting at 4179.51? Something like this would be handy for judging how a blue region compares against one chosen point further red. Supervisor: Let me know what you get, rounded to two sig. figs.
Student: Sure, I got 0.94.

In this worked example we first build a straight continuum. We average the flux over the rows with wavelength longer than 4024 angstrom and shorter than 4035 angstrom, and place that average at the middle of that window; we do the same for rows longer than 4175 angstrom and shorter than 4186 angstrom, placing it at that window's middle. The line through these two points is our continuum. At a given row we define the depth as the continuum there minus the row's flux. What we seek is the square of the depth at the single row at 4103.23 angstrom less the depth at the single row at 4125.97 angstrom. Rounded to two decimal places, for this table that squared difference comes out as 0.11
